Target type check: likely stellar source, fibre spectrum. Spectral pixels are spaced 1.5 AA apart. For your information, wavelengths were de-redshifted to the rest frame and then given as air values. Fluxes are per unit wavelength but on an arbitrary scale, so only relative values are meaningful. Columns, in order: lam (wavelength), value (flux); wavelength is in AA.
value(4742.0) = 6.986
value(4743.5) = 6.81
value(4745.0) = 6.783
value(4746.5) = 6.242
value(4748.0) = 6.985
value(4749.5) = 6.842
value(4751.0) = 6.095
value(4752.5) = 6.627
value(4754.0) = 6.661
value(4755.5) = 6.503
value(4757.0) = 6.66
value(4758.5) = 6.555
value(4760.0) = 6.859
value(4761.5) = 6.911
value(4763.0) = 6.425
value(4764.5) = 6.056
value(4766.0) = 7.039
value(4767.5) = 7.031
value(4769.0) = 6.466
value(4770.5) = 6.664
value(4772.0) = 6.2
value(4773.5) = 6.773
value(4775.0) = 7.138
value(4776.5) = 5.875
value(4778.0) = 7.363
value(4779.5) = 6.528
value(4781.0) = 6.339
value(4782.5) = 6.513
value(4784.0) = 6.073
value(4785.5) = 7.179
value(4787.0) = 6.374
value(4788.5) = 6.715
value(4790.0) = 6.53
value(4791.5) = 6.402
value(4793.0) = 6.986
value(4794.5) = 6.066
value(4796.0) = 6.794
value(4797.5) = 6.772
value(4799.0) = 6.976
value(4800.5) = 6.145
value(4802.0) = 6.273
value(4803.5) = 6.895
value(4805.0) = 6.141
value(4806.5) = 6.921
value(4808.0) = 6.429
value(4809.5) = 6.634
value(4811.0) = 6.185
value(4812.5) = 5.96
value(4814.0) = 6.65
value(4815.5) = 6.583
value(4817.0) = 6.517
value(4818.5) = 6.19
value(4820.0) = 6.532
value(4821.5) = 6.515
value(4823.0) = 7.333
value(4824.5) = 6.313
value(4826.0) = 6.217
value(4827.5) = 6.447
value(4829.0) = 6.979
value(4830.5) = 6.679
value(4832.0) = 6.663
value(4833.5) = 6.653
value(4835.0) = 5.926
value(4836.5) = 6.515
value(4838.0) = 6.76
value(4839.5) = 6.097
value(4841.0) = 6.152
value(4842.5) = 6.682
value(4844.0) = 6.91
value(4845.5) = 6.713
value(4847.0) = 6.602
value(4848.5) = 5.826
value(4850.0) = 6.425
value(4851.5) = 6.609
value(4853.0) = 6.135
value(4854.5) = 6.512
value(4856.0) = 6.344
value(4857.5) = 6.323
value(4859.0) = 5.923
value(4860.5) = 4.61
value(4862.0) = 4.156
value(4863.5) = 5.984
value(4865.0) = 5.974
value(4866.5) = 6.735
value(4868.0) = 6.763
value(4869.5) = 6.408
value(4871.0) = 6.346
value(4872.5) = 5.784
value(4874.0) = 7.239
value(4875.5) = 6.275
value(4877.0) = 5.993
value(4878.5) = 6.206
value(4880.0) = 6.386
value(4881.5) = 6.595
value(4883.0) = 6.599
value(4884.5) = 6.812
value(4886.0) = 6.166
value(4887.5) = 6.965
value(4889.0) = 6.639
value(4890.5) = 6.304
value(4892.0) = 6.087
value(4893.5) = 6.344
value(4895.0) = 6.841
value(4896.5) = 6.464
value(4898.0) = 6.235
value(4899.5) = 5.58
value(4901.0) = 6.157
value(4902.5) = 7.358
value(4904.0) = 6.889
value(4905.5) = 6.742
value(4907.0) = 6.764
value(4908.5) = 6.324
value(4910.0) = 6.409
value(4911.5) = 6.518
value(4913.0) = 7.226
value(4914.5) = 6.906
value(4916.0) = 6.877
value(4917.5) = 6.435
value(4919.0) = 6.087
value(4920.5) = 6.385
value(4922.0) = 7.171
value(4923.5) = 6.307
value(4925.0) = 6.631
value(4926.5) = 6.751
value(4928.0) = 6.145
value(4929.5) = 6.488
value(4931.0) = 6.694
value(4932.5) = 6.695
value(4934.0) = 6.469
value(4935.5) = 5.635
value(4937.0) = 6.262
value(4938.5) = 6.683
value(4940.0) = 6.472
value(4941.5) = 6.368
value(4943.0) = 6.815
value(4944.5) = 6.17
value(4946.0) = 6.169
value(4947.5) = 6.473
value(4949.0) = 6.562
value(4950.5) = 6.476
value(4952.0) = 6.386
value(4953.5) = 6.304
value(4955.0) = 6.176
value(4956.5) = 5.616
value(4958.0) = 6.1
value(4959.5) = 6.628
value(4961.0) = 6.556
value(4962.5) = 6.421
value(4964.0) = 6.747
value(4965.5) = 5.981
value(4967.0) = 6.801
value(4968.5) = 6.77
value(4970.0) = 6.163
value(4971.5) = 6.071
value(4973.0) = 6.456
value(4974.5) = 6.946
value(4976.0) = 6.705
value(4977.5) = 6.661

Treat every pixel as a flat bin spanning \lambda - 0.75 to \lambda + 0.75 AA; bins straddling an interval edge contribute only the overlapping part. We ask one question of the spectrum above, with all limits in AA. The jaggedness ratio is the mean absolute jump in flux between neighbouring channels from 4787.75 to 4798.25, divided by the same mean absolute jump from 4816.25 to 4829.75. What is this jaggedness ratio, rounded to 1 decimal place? 1.0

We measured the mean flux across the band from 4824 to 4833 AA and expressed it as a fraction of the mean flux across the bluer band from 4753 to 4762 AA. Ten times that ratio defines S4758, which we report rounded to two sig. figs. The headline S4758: 9.8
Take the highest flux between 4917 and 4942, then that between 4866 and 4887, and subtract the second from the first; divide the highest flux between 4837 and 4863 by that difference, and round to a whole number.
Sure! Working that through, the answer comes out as -102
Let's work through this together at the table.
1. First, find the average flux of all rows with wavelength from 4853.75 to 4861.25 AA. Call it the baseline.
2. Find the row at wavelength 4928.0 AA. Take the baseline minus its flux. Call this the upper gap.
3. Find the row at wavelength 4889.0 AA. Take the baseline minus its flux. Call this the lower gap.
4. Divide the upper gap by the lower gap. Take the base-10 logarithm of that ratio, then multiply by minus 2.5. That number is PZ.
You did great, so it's 1.3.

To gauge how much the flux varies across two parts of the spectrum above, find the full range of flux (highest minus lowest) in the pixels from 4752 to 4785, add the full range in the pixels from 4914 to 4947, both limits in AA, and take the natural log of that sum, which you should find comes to 1.11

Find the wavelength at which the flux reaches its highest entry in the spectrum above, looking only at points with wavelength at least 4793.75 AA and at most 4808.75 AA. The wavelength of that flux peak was 4799.0 AA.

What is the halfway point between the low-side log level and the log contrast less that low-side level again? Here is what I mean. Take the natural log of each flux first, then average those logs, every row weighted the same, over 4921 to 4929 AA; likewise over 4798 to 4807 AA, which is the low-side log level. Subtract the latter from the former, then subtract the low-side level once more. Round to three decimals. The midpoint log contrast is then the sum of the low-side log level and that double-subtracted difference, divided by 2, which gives 0.003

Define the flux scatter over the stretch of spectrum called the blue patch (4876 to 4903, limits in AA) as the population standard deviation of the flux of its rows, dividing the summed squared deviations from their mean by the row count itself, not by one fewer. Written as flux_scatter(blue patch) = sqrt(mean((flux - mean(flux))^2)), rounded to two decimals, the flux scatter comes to 0.40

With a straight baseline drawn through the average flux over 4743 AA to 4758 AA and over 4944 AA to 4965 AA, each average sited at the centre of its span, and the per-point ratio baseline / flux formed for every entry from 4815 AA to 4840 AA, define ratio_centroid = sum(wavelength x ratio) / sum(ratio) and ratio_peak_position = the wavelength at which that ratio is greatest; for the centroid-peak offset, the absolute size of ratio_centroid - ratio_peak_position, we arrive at 7.5 AA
